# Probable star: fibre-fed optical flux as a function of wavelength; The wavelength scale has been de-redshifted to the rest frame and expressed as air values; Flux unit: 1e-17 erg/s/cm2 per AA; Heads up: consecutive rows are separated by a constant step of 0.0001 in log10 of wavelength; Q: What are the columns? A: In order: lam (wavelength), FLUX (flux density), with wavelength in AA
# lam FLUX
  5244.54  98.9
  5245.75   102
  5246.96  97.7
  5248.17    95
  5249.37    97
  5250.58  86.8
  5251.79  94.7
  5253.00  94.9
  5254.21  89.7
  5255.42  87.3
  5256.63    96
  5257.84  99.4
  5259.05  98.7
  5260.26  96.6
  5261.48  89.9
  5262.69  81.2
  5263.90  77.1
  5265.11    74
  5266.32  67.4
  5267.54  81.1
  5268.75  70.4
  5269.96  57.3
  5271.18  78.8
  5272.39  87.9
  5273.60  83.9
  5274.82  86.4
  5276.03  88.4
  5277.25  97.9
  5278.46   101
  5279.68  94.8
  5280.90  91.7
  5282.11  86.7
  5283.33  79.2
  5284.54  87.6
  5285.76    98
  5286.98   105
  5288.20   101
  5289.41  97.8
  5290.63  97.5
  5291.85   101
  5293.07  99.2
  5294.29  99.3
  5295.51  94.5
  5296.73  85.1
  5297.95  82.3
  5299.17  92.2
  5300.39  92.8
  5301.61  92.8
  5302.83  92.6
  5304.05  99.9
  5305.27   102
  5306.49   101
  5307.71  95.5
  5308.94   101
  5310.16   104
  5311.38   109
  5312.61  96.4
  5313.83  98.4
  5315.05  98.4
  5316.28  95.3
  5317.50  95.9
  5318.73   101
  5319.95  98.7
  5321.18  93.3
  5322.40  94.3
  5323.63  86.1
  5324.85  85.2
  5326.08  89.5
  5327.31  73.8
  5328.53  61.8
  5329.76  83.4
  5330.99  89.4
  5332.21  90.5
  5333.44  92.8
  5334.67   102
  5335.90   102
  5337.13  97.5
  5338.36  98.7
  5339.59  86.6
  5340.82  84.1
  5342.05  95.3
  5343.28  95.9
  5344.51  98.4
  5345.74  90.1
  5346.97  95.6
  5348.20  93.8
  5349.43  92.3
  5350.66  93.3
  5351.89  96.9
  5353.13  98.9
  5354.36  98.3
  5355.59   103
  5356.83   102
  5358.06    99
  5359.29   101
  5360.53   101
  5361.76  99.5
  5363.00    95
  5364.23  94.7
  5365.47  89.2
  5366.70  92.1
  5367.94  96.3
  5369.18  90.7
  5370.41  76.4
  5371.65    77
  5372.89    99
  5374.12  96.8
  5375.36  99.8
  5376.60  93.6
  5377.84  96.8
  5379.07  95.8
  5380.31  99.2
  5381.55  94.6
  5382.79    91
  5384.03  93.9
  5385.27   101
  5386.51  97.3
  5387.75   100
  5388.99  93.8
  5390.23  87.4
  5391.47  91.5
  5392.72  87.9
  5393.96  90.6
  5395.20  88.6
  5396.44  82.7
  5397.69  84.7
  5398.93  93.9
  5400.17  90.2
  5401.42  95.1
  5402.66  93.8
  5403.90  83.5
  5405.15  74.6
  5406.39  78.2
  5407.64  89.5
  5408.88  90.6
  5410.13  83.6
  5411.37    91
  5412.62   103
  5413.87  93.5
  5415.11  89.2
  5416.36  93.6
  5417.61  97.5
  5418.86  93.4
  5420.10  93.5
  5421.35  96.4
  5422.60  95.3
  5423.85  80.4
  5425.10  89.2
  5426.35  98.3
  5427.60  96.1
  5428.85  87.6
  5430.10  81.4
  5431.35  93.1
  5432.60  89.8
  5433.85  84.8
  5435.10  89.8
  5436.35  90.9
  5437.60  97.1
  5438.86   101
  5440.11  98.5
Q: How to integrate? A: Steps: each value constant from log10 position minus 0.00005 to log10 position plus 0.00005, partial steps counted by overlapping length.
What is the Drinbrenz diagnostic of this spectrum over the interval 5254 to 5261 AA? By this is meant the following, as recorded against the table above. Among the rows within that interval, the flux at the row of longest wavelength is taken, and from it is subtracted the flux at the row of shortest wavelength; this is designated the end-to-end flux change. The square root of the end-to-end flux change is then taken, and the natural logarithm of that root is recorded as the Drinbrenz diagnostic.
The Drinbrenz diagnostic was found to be 1.0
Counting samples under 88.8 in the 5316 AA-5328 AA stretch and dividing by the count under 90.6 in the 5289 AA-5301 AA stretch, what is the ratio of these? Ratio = 1.50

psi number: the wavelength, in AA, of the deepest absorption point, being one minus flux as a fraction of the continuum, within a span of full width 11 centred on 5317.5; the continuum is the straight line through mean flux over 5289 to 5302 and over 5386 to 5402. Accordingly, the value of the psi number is 5321.18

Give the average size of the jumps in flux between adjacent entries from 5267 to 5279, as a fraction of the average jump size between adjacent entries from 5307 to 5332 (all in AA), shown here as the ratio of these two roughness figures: 1.4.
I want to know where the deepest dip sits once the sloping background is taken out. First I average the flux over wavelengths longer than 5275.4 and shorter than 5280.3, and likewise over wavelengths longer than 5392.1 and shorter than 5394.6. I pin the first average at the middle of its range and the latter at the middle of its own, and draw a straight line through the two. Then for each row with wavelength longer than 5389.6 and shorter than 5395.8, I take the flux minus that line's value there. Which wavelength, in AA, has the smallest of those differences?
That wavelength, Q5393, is 5390.23 AA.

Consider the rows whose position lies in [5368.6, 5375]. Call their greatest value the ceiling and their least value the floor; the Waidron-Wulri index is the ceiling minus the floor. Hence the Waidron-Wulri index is 23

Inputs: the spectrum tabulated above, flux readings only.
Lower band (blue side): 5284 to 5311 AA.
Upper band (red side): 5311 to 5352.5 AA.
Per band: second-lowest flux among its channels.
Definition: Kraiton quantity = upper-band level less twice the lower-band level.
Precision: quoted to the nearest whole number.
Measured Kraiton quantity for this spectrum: -96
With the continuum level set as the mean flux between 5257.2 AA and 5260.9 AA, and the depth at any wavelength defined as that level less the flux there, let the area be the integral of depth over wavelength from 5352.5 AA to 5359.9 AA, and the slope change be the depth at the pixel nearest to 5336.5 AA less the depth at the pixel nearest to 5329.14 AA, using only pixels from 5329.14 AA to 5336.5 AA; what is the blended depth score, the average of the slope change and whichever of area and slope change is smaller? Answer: -19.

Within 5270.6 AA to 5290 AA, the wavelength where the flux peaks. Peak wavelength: 5286.98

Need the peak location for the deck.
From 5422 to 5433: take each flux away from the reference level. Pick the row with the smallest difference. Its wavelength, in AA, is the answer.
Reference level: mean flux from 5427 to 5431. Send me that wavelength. 5426.35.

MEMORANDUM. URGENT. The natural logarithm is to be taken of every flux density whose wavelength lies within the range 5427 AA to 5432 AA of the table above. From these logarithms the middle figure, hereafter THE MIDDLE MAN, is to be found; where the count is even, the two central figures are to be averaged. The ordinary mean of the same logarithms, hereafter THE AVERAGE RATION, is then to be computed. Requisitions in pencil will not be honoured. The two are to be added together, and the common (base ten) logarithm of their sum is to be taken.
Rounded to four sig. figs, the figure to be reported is 0.9541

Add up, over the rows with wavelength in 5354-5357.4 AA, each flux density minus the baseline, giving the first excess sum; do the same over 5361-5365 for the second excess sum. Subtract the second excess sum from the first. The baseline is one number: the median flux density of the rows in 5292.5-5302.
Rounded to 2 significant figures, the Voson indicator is 14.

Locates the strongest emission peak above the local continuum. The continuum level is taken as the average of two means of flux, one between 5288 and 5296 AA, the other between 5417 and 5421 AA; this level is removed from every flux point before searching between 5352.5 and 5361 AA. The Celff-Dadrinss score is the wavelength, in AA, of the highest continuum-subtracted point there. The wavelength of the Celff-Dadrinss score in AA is 5355.59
